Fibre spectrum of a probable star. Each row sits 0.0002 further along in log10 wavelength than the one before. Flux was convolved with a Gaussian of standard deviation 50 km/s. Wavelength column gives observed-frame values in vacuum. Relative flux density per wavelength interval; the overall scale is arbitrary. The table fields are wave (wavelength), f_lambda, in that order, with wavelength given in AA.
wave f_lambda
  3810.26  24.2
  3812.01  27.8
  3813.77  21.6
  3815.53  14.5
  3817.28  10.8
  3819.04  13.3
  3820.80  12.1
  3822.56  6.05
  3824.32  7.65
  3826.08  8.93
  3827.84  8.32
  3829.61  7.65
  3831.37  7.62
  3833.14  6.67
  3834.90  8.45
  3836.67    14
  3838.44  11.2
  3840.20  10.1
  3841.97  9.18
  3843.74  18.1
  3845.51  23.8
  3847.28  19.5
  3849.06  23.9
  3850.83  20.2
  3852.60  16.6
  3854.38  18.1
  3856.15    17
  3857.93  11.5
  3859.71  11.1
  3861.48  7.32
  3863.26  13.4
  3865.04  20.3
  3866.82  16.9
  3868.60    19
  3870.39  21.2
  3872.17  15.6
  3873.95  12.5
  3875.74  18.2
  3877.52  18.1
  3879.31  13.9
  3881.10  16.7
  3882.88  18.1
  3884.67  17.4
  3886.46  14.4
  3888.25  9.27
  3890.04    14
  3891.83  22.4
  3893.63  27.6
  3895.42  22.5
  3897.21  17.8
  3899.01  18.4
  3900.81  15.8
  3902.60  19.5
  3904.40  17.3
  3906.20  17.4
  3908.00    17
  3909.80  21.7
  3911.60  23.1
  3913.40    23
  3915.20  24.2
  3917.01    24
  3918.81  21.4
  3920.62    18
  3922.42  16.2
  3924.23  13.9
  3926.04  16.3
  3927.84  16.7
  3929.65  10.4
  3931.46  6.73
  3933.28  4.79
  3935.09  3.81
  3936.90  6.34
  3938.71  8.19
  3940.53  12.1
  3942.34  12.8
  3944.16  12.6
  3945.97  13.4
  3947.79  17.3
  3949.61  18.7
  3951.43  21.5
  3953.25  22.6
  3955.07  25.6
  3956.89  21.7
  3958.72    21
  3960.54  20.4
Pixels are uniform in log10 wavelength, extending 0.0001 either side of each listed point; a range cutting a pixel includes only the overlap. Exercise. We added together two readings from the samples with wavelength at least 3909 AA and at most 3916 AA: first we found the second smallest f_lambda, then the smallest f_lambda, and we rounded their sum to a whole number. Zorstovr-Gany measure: 45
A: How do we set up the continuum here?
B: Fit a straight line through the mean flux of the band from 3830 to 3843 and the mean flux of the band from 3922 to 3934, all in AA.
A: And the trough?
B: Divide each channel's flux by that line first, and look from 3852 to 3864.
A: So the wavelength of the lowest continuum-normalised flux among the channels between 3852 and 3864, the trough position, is 3861.48 AA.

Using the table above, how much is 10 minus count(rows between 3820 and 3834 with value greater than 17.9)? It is 10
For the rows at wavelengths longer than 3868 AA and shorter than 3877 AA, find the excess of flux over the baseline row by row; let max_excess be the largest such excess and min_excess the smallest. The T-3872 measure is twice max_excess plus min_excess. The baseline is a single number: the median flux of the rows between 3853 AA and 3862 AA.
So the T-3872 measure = 20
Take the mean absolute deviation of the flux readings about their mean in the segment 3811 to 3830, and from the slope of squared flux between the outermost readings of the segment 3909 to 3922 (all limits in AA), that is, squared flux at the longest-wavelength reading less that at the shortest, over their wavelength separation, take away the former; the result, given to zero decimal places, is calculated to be -18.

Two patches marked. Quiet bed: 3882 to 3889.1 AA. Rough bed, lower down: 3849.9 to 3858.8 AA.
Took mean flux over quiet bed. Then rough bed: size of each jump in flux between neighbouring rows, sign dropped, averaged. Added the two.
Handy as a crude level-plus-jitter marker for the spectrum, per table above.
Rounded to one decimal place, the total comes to 17.7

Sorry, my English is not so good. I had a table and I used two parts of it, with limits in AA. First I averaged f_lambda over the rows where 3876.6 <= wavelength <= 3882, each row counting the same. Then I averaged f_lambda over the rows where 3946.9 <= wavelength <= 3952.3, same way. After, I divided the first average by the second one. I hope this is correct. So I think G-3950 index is 0.85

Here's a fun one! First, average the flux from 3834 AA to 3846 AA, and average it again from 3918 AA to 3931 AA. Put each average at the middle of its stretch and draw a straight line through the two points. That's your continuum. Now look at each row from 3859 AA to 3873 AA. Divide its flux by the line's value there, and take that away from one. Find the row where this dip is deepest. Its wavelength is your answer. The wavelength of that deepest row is 3861.48 AA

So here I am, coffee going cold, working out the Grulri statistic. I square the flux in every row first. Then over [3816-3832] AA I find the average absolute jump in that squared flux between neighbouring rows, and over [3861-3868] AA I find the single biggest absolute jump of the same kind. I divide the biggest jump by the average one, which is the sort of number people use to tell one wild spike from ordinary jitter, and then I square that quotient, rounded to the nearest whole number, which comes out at 49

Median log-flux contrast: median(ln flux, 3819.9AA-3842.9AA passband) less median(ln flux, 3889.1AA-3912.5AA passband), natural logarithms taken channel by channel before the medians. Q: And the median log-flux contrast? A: -0.78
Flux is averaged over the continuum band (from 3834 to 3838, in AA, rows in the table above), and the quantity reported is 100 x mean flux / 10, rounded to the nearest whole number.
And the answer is 112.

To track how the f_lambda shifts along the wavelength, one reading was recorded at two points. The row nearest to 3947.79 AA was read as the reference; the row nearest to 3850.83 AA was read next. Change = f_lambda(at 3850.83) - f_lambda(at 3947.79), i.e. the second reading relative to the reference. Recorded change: 3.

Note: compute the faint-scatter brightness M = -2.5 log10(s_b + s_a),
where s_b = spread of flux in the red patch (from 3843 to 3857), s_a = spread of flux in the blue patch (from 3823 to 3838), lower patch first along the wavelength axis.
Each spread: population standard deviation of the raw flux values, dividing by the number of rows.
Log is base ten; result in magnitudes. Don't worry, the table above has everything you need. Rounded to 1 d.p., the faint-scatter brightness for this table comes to -1.7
